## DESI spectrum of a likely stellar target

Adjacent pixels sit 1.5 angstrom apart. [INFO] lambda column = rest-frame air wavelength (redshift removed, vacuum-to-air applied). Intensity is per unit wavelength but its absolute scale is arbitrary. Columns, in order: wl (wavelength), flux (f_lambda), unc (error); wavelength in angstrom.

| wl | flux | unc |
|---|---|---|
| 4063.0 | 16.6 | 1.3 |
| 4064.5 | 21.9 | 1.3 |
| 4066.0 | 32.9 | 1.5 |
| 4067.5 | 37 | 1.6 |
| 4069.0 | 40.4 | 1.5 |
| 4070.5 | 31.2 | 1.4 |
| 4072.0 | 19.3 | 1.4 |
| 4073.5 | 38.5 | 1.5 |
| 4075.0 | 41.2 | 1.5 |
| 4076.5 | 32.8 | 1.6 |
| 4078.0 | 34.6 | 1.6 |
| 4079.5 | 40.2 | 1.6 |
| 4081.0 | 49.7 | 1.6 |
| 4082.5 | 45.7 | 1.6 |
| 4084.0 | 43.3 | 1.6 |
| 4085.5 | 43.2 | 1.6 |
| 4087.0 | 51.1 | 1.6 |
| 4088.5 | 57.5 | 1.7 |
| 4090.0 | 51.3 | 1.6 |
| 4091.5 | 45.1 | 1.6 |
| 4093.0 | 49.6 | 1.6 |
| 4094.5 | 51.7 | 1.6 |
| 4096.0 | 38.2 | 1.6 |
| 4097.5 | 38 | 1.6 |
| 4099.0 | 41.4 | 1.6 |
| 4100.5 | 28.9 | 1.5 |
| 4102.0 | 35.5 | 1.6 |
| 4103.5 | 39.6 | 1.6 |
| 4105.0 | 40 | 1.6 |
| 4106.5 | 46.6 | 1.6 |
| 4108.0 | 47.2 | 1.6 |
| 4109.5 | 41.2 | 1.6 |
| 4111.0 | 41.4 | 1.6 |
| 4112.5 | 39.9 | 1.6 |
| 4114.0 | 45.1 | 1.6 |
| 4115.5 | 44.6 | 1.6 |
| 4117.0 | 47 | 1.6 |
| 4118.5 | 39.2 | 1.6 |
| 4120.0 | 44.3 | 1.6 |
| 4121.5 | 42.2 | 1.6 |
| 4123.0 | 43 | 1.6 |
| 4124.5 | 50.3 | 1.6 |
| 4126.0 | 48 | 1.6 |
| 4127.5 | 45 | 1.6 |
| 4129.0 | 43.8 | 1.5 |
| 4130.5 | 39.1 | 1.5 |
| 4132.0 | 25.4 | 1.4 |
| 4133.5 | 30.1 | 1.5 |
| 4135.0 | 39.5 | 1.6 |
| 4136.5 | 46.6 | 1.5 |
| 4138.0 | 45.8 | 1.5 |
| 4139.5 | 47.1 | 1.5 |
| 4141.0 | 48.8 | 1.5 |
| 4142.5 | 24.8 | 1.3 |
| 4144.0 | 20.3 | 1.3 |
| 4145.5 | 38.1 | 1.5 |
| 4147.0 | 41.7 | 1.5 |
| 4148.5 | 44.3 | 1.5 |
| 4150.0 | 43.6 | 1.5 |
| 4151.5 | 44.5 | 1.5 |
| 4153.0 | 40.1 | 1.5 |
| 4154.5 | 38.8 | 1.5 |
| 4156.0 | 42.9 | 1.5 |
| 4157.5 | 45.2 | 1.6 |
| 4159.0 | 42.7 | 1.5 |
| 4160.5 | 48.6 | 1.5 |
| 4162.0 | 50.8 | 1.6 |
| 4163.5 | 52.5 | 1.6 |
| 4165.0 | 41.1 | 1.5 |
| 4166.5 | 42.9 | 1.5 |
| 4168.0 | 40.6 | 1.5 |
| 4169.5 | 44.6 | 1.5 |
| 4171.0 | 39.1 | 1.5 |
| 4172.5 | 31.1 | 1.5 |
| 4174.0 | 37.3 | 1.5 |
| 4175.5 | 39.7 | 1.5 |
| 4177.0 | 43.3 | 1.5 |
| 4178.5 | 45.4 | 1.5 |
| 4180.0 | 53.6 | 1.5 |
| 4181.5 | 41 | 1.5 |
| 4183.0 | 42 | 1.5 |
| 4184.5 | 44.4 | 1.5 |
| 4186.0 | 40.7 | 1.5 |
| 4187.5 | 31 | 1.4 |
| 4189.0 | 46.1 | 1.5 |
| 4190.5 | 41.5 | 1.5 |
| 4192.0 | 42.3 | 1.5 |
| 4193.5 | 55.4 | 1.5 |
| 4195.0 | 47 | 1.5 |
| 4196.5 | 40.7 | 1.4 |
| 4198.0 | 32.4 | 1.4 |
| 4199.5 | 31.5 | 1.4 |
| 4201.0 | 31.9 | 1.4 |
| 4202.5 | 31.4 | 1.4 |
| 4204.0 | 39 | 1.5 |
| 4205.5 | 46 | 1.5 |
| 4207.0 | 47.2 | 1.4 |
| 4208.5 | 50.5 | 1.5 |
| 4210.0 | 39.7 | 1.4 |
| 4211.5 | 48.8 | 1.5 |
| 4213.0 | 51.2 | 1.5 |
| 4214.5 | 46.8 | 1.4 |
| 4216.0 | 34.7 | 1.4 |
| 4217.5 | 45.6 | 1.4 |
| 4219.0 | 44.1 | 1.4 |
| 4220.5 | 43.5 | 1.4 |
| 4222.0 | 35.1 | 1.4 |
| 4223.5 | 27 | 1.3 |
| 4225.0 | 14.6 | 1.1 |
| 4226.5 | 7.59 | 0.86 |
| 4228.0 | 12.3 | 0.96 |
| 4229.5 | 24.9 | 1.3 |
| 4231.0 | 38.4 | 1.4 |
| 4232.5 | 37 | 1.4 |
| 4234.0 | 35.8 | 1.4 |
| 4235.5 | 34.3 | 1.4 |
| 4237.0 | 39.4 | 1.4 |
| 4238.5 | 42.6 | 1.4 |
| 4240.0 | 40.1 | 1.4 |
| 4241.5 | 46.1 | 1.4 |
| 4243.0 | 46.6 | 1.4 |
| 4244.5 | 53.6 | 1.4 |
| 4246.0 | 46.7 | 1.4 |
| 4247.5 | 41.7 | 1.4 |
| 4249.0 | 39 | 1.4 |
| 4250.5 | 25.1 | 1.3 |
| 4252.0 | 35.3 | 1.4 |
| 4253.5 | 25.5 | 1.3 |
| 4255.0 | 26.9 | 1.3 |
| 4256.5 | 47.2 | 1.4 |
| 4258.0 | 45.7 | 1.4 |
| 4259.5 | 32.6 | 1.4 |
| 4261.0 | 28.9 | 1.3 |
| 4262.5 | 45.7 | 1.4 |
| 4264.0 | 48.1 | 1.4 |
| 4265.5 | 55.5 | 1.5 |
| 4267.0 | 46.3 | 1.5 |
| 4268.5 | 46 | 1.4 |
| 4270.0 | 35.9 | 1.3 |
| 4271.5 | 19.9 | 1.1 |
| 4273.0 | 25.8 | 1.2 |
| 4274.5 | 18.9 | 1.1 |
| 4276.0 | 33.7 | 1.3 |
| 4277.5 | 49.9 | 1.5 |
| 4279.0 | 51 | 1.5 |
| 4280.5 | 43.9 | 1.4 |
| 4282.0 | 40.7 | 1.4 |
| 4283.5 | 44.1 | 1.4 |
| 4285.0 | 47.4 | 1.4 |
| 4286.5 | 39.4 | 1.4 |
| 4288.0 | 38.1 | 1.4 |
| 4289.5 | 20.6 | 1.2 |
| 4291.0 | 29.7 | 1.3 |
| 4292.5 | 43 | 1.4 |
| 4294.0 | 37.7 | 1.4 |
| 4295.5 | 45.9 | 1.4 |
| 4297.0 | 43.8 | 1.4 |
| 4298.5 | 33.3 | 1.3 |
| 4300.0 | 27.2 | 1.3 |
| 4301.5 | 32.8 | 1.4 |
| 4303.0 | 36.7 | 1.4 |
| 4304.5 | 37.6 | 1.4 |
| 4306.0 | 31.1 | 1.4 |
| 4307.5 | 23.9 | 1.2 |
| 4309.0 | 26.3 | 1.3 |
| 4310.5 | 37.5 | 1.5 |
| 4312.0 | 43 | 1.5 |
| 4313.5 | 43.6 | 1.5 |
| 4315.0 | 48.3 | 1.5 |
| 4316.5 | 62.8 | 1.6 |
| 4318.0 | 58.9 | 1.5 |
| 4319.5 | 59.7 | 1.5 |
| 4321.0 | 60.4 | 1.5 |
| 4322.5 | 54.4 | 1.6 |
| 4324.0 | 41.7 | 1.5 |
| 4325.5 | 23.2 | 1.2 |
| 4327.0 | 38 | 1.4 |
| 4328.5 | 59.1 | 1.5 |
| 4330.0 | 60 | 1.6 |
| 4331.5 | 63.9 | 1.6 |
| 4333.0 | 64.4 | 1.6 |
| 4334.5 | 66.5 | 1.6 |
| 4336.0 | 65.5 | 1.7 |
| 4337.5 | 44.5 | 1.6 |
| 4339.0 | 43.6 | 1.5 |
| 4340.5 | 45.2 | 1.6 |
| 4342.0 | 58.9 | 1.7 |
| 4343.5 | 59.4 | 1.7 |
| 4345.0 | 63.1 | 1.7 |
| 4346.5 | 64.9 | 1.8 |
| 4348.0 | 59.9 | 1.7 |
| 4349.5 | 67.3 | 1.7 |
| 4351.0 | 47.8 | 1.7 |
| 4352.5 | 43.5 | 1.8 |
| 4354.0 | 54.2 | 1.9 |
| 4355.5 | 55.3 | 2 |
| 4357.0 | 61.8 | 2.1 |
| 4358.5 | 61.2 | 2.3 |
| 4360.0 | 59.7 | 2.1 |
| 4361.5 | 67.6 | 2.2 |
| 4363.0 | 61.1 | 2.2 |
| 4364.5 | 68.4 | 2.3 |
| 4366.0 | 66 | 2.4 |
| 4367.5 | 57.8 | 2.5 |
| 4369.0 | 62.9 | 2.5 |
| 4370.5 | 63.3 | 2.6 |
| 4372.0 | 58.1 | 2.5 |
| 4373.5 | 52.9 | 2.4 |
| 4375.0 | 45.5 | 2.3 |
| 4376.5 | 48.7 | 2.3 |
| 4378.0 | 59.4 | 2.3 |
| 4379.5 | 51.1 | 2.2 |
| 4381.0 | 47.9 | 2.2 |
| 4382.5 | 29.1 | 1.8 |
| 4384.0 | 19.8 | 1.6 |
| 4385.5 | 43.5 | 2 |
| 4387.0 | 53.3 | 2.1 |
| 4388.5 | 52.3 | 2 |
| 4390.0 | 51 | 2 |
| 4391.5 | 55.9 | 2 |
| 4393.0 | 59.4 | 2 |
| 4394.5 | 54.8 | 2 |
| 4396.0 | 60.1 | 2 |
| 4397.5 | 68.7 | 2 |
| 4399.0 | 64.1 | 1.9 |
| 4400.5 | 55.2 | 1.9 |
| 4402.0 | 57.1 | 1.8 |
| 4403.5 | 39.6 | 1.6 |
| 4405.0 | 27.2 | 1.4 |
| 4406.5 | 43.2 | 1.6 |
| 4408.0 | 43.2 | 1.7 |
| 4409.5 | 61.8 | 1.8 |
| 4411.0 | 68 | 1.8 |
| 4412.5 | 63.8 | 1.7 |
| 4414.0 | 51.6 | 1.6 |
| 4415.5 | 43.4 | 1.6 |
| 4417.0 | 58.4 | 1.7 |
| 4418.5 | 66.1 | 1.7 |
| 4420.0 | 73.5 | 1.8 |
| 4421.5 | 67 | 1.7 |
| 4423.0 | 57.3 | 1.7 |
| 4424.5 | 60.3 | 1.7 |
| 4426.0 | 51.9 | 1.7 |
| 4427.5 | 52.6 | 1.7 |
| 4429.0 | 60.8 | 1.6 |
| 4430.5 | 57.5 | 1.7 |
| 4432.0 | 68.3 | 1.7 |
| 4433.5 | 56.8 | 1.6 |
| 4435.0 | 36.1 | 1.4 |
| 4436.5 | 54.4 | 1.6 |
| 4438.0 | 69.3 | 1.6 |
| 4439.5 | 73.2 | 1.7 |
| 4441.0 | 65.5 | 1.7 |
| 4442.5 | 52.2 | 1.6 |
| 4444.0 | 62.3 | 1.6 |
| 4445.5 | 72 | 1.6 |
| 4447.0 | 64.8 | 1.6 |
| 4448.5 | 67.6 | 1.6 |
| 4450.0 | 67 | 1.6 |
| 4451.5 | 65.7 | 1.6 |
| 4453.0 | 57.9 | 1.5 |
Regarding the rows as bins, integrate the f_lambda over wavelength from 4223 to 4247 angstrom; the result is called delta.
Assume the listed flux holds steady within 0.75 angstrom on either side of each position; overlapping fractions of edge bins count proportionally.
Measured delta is 824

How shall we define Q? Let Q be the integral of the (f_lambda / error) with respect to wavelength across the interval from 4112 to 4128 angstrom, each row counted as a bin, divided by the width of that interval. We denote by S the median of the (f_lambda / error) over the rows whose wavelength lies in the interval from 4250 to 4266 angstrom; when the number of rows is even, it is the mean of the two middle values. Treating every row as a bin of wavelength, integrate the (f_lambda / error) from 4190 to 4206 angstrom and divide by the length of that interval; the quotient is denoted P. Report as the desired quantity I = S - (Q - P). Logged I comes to 25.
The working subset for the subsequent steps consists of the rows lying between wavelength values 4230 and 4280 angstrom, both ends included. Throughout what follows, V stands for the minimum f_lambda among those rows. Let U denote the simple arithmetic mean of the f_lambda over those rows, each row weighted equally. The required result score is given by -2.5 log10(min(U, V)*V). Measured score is -6.4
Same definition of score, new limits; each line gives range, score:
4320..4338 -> -6.8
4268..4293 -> -6.4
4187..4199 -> -7.5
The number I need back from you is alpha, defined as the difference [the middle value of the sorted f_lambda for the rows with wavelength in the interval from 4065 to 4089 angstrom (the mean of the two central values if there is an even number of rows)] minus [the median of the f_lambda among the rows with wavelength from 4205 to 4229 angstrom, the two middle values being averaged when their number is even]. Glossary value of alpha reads -3.5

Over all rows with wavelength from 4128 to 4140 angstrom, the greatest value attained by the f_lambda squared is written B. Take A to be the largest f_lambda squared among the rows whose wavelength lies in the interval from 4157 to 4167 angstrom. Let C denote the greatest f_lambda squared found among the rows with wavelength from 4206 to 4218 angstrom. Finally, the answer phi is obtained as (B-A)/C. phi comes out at -0.2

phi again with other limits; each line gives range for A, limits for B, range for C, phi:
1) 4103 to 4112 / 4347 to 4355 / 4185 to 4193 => 1.1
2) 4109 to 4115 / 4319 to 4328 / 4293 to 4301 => 0.8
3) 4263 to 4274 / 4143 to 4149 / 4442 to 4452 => -0.2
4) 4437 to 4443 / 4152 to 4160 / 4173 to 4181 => -1.2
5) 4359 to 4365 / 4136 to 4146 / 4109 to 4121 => -1.0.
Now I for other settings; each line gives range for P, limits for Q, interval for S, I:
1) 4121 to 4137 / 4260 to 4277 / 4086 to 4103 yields 27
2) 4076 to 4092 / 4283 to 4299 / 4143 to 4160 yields 28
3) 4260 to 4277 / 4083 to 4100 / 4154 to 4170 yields 27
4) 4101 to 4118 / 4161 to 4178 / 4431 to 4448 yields 38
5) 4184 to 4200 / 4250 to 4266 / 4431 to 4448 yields 40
